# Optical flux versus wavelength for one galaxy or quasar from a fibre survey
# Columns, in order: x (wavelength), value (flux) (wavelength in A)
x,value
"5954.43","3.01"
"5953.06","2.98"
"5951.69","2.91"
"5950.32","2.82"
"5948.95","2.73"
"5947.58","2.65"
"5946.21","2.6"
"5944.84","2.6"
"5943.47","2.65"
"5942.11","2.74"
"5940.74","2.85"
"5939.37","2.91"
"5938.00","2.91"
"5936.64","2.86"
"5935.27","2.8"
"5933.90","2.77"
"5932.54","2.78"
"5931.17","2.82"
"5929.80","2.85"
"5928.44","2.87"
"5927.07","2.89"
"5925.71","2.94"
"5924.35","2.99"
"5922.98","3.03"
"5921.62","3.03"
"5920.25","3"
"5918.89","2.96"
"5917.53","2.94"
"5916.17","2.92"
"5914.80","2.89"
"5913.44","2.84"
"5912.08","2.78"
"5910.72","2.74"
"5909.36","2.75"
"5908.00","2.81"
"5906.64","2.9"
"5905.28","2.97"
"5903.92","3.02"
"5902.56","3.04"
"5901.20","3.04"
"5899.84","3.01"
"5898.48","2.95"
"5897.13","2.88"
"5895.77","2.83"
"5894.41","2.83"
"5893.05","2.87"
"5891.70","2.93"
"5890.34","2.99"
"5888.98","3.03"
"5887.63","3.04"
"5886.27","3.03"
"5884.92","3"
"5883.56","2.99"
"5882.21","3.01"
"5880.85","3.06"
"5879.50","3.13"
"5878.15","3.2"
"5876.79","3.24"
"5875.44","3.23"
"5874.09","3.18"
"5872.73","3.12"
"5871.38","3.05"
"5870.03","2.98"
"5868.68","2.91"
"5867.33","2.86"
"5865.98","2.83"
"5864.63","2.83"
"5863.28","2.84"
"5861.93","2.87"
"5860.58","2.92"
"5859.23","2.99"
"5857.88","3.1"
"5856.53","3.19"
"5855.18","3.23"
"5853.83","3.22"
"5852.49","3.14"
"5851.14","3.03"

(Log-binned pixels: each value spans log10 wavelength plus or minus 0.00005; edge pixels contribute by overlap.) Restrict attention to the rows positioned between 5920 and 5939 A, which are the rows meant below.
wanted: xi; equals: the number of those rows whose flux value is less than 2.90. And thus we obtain 8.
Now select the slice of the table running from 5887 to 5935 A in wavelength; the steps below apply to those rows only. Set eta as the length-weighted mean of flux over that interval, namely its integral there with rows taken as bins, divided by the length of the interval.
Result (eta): 2.91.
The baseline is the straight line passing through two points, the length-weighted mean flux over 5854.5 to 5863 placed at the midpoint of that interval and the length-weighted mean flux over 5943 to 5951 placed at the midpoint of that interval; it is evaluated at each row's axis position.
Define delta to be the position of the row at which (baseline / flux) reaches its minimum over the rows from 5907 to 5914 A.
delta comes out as 5913.44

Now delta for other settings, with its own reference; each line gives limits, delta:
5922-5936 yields 5922.98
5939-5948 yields 5939.37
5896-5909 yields 5902.56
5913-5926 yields 5922.98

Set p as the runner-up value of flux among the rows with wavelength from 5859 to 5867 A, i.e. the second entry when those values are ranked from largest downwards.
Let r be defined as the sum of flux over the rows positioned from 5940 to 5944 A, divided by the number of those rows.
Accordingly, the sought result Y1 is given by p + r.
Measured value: 5.67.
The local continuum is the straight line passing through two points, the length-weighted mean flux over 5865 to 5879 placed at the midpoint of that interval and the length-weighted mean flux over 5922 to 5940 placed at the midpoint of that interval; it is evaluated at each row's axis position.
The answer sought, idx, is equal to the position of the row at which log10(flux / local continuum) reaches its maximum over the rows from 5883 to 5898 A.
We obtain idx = 5887.63 A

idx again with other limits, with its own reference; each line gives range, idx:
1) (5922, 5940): 5922.98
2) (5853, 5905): 5876.79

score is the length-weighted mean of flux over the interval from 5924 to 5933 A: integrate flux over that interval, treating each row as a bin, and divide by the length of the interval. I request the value 2.88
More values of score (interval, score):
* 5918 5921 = 2.98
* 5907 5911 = 2.78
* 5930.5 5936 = 2.79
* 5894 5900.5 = 2.90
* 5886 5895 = 2.96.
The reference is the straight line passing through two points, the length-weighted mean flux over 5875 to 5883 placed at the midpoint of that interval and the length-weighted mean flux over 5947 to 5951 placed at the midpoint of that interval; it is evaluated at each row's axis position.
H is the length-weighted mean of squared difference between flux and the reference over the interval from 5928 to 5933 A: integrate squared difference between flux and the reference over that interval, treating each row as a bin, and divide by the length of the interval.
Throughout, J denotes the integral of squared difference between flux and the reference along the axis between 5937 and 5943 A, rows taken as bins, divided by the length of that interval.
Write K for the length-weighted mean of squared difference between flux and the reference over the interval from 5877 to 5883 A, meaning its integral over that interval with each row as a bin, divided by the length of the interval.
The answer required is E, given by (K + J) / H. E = 18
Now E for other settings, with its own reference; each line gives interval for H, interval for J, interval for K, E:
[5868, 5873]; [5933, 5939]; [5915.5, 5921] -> 0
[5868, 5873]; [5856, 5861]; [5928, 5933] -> 1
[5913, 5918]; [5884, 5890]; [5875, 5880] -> 3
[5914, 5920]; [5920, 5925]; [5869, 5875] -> 18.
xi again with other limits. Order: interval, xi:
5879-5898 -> 4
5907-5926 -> 6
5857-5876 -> 5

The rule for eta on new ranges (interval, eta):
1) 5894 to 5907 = 2.95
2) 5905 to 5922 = 2.88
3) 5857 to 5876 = 2.98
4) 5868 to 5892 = 3.06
